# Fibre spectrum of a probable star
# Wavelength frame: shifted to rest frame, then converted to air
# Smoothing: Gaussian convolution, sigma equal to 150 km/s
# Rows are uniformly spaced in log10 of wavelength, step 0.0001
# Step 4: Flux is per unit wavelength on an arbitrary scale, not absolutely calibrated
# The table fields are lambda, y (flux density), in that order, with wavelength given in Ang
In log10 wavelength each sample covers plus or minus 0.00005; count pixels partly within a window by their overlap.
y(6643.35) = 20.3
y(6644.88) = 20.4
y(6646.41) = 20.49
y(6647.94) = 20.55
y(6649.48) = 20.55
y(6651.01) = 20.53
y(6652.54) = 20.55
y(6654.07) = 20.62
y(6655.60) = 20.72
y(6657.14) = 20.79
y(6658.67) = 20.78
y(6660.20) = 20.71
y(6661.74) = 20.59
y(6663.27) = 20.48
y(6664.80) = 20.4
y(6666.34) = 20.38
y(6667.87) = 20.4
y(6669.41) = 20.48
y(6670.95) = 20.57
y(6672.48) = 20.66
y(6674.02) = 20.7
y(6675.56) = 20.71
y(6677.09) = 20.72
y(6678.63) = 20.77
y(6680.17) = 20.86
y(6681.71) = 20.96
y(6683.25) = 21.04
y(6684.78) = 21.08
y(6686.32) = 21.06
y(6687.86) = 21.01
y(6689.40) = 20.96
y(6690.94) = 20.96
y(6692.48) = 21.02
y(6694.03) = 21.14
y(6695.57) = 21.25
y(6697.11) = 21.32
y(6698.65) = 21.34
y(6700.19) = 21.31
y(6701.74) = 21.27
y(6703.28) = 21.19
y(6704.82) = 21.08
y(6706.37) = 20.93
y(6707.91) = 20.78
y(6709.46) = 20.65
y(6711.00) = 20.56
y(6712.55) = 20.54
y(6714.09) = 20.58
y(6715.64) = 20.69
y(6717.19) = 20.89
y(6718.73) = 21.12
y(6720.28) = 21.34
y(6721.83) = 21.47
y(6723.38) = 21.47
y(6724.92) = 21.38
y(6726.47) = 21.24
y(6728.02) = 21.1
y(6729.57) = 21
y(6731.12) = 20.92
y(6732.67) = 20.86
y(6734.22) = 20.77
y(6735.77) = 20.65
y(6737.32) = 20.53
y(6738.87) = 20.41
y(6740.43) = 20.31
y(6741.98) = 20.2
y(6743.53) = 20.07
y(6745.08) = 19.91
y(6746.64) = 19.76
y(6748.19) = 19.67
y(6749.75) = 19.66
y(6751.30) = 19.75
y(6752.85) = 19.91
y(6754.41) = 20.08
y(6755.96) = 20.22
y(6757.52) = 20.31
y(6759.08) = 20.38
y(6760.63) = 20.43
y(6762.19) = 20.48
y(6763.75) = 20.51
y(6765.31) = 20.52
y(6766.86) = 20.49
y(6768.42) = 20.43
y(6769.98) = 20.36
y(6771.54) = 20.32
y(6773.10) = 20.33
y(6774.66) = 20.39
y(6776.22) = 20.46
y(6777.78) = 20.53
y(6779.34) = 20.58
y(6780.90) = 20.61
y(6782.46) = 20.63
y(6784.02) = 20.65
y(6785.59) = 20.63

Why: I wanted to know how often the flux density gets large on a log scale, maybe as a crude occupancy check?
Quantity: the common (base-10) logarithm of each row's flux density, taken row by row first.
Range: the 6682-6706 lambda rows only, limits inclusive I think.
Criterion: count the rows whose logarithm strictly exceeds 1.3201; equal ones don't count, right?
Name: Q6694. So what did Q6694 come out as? 15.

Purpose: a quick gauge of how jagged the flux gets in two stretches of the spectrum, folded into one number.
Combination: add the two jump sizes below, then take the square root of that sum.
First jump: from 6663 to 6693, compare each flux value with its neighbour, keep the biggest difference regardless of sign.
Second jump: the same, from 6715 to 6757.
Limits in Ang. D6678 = 0.57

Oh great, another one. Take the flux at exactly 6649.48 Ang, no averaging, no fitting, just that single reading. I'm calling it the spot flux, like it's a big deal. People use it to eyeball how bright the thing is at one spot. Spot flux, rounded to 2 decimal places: 20.55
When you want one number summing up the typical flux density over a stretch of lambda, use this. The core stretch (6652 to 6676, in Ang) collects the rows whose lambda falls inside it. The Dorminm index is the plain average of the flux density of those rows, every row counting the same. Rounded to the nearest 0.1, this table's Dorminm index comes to 20.6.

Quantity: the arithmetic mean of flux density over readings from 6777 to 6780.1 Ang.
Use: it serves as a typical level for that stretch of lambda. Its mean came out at 20.6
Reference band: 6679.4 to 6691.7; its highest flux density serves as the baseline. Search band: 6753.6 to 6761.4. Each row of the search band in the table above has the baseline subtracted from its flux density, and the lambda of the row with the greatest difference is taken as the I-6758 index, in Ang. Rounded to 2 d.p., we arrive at 6760.63 Ang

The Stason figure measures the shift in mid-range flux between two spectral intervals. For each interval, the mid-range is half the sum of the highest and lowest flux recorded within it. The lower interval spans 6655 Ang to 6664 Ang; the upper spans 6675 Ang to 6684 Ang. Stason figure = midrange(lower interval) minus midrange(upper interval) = -0.24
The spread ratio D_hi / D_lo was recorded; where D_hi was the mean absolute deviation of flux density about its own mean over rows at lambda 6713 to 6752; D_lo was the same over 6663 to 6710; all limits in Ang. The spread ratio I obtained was 2.0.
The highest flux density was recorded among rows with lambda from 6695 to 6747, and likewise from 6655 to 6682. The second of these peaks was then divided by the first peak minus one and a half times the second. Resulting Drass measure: -2.10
